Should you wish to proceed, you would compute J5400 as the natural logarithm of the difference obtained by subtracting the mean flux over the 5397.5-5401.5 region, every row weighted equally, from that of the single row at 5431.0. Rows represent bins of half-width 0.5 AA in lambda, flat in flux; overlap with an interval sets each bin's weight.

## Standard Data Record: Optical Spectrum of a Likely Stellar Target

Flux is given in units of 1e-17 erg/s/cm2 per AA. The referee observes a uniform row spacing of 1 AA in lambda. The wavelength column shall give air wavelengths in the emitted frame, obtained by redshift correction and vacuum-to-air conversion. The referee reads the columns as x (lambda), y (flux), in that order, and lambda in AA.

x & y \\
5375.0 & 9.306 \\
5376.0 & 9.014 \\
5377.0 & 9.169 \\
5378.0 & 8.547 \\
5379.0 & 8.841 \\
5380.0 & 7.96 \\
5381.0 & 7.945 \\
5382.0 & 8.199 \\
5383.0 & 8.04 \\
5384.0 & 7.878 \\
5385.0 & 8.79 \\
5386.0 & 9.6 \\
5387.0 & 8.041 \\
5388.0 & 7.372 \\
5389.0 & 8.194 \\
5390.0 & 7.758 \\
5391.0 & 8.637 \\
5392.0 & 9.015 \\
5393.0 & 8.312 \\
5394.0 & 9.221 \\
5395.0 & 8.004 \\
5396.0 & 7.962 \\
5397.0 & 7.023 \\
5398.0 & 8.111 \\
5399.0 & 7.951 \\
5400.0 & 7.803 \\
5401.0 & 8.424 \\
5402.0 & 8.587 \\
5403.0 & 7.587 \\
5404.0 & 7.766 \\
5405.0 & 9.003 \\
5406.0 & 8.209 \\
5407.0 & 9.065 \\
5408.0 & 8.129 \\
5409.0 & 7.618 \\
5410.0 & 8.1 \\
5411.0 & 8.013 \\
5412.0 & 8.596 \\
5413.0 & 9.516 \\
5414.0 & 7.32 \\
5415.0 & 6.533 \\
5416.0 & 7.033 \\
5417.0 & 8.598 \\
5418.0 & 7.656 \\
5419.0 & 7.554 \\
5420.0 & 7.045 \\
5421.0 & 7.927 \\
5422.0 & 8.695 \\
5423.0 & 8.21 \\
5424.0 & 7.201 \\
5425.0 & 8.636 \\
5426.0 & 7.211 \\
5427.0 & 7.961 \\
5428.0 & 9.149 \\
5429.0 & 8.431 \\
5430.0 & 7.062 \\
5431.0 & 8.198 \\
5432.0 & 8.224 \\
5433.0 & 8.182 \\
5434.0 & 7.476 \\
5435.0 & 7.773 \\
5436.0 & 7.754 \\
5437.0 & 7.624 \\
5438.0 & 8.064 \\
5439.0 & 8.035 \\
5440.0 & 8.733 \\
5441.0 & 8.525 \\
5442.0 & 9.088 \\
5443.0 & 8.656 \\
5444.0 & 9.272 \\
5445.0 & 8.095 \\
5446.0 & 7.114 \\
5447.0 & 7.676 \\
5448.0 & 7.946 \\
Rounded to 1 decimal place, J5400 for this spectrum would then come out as -2.1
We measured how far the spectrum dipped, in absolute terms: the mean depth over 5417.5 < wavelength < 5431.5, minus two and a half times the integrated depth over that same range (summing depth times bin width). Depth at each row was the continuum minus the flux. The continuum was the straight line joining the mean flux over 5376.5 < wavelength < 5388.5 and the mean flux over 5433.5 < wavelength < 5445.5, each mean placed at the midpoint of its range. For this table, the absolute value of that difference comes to 12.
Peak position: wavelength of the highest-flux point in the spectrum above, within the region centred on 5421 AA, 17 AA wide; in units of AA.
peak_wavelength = 5413.0 AA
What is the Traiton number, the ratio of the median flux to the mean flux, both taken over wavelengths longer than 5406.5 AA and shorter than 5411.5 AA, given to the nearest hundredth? 0.99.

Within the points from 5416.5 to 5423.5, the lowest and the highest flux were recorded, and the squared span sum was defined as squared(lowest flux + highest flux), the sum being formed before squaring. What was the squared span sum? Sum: 248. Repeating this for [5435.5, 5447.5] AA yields 269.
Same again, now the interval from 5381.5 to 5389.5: 288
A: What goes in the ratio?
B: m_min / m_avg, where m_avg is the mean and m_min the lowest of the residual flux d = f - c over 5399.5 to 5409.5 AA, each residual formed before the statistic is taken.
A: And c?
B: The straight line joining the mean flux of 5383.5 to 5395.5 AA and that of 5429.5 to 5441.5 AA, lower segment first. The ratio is 16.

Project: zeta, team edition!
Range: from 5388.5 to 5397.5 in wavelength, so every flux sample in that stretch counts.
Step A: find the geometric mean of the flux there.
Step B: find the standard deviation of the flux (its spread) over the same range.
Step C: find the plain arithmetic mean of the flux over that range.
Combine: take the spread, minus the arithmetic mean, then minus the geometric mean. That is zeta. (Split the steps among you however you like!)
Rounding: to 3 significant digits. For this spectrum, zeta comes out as -15.8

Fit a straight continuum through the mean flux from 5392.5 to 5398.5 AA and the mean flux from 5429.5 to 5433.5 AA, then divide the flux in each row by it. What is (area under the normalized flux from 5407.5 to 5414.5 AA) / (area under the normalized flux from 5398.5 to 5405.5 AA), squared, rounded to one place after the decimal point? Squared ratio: 1.0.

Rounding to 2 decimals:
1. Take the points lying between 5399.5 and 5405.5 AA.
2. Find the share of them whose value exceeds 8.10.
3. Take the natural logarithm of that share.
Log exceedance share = -0.69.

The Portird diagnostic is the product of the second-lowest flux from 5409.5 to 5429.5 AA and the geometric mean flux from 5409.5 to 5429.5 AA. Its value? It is 55.8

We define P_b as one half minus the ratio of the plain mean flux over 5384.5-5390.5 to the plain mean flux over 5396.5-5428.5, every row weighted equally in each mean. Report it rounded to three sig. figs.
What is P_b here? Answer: -0.536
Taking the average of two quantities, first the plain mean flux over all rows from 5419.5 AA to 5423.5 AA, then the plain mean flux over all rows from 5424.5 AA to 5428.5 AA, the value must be 8.1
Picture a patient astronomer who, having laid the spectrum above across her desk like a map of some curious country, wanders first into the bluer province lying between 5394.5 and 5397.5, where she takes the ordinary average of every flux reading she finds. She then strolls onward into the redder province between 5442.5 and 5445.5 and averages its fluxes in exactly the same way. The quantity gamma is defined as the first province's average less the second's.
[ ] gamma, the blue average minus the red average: -1.0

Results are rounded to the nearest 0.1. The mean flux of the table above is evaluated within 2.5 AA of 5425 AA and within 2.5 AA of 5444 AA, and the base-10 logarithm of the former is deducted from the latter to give 7.6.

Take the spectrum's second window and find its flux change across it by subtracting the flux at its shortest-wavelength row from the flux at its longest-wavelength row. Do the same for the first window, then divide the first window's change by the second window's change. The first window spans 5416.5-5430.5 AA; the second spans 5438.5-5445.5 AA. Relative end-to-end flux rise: -25.6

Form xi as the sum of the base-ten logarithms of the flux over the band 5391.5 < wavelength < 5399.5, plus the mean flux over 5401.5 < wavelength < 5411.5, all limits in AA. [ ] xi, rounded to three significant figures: 15.5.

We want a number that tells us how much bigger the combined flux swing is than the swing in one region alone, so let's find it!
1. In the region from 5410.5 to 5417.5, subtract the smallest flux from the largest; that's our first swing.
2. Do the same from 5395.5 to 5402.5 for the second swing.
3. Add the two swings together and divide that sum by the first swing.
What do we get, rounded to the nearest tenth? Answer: 1.5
